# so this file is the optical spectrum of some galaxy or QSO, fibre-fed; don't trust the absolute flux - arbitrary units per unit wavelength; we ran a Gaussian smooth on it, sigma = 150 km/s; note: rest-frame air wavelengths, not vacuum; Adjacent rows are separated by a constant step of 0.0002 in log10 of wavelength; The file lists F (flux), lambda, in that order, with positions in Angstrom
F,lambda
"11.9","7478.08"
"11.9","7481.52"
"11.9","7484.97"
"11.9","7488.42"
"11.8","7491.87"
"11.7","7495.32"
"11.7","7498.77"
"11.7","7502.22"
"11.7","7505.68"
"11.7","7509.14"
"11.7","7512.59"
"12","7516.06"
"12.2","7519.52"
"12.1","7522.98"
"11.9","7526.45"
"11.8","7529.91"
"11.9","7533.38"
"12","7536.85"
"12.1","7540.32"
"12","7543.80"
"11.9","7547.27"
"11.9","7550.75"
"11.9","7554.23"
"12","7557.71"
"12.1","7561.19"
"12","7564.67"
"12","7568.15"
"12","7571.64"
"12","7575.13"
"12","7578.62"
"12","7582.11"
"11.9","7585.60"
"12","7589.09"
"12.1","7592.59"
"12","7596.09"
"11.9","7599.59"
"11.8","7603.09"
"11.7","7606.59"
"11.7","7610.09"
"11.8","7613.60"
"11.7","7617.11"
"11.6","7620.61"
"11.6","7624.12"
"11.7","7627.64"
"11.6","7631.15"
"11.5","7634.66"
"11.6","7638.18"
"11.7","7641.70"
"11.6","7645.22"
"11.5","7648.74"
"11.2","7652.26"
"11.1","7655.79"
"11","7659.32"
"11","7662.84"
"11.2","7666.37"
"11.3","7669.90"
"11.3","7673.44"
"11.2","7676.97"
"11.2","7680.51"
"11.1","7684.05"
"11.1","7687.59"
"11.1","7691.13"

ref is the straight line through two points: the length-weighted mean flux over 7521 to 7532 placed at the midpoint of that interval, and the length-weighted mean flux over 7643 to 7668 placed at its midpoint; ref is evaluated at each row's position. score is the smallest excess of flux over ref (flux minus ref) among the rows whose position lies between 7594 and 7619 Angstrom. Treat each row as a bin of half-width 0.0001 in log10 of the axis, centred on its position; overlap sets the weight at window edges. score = 0.19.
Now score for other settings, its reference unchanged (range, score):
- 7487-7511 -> -0.41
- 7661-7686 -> -0.20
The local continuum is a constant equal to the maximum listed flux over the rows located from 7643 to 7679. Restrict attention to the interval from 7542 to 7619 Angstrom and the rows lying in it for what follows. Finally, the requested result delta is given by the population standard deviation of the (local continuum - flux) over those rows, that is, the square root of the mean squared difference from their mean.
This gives 0.117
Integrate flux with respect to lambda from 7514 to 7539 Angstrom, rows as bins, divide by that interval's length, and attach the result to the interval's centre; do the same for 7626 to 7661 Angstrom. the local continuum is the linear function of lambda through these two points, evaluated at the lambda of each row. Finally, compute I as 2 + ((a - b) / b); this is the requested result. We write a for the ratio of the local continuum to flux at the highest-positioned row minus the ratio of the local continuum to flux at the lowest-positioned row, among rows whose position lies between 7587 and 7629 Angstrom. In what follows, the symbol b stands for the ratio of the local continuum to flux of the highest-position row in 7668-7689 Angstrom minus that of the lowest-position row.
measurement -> 2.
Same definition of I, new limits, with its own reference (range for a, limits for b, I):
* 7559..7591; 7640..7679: 1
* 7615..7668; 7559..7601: 15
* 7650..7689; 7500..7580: 1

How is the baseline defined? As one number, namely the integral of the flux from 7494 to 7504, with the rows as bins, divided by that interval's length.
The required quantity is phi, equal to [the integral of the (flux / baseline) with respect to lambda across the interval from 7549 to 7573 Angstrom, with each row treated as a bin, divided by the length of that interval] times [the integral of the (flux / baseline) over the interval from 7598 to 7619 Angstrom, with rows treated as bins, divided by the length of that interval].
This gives 1.03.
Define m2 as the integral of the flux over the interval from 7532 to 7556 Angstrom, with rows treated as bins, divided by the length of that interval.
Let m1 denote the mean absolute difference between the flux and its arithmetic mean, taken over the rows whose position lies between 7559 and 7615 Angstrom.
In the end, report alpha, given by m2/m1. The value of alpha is 116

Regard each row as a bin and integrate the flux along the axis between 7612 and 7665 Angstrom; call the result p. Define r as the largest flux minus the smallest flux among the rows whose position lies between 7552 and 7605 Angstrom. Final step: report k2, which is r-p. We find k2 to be -608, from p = 608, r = 0.30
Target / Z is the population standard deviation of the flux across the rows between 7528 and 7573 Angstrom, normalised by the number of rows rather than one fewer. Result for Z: 0.08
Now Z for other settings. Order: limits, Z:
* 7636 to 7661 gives 0.26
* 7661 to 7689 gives 0.10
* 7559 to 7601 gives 0.06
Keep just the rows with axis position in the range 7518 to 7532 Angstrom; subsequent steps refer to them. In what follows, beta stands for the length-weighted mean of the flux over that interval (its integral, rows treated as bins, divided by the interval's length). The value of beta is 12.0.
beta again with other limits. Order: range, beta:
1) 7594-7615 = 11.8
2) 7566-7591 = 12.0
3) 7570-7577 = 12.0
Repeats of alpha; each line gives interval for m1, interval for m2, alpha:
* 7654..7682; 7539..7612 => 123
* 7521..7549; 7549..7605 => 137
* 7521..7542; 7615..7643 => 116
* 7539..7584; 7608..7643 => 273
